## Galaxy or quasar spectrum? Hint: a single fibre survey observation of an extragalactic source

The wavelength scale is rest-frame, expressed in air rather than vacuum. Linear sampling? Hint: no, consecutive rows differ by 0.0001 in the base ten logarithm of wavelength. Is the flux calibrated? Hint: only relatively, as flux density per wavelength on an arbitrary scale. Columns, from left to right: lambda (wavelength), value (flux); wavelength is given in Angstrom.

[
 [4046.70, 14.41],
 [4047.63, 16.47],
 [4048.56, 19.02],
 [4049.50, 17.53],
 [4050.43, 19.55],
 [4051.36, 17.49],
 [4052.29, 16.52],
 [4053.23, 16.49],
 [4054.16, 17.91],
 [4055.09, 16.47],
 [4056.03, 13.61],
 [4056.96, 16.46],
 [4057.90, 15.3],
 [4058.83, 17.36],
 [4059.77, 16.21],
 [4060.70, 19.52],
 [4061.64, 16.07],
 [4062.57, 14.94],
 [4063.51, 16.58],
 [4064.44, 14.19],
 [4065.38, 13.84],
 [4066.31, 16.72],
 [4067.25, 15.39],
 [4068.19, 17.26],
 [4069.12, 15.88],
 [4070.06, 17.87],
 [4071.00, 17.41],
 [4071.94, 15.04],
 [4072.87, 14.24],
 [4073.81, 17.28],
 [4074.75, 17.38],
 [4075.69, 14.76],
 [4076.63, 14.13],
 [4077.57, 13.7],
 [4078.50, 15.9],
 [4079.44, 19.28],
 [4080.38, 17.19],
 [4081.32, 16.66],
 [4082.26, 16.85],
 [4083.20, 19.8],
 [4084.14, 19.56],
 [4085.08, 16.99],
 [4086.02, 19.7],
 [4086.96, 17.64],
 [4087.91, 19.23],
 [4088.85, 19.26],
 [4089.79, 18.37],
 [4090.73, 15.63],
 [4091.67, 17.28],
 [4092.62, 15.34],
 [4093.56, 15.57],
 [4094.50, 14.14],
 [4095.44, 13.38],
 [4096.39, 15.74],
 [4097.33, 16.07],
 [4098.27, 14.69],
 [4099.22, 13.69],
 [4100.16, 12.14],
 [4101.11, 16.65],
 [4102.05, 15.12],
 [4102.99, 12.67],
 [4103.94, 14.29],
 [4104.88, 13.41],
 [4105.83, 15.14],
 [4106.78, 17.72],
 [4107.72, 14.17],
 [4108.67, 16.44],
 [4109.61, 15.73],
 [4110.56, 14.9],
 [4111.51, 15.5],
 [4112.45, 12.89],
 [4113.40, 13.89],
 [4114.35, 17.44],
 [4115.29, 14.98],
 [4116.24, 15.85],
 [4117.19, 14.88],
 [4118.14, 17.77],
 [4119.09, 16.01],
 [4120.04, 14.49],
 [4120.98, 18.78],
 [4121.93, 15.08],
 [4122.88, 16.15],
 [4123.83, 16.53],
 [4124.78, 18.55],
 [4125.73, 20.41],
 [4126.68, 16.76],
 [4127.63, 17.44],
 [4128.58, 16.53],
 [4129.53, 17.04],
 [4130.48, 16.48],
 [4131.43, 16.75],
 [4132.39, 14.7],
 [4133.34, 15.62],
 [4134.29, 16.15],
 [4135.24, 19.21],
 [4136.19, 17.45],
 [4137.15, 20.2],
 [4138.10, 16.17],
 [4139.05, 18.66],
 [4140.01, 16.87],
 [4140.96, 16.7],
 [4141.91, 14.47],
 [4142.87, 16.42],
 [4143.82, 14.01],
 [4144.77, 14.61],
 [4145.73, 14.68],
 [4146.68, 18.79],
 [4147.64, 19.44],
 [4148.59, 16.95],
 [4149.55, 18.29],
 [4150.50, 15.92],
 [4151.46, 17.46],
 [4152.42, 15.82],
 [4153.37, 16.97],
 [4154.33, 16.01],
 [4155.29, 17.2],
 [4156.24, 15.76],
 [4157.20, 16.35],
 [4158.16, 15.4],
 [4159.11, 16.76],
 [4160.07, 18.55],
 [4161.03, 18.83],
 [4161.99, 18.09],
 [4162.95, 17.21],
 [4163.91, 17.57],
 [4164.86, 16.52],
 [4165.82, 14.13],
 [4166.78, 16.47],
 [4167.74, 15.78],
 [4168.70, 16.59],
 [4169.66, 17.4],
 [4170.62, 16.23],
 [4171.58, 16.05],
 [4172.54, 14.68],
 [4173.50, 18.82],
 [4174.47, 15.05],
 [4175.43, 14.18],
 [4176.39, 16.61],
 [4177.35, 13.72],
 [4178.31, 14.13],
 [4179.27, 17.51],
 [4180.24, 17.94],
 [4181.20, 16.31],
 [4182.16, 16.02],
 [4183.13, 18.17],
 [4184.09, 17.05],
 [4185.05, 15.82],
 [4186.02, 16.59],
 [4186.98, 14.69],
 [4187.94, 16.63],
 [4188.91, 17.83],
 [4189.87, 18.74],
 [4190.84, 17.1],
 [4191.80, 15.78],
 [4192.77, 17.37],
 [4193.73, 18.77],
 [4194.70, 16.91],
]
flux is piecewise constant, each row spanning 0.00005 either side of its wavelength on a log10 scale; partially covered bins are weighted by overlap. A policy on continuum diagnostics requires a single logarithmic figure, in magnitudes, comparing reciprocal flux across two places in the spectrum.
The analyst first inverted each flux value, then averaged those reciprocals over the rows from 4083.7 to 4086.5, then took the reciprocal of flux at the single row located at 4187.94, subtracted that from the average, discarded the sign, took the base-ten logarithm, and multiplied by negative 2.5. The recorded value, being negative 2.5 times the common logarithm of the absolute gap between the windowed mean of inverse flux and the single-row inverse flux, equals 5.5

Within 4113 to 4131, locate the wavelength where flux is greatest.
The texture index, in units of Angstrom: 4125.73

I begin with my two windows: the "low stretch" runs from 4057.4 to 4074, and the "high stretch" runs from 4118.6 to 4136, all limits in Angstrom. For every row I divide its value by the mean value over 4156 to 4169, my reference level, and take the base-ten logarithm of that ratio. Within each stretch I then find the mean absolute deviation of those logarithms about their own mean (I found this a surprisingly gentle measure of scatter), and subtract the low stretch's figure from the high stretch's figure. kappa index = -0.002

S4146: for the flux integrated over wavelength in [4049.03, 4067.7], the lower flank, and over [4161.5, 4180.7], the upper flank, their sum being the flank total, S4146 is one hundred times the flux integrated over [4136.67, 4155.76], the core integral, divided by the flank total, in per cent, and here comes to 51.8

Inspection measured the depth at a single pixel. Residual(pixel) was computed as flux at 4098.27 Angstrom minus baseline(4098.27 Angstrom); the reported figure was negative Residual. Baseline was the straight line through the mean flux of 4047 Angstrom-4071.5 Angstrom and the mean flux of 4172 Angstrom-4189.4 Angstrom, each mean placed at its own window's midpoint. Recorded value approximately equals 1.8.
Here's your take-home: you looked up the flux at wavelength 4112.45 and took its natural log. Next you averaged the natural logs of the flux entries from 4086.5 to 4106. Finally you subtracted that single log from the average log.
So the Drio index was 0.18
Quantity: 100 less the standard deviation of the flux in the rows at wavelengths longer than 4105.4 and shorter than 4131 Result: 98.4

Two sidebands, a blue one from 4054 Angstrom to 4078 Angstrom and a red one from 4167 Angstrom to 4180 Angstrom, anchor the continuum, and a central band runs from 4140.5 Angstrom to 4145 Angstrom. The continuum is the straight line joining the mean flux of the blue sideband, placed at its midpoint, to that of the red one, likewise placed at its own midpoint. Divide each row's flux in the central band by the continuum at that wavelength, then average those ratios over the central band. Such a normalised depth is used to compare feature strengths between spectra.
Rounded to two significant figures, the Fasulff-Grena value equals 0.96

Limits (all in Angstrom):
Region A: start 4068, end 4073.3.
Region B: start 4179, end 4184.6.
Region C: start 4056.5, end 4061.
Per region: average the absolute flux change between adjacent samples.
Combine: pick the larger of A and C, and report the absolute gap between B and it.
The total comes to 0.80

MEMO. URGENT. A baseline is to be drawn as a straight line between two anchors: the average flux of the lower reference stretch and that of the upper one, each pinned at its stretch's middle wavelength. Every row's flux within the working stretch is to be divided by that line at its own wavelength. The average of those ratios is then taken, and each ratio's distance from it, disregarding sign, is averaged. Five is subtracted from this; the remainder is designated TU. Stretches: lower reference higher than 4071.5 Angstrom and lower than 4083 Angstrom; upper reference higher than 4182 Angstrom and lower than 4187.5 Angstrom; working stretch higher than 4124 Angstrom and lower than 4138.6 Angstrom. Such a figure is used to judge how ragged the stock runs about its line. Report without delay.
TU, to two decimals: -4.92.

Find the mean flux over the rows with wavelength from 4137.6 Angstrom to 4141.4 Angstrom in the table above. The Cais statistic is 17.1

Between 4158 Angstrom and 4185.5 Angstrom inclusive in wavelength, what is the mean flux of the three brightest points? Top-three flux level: 18.7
